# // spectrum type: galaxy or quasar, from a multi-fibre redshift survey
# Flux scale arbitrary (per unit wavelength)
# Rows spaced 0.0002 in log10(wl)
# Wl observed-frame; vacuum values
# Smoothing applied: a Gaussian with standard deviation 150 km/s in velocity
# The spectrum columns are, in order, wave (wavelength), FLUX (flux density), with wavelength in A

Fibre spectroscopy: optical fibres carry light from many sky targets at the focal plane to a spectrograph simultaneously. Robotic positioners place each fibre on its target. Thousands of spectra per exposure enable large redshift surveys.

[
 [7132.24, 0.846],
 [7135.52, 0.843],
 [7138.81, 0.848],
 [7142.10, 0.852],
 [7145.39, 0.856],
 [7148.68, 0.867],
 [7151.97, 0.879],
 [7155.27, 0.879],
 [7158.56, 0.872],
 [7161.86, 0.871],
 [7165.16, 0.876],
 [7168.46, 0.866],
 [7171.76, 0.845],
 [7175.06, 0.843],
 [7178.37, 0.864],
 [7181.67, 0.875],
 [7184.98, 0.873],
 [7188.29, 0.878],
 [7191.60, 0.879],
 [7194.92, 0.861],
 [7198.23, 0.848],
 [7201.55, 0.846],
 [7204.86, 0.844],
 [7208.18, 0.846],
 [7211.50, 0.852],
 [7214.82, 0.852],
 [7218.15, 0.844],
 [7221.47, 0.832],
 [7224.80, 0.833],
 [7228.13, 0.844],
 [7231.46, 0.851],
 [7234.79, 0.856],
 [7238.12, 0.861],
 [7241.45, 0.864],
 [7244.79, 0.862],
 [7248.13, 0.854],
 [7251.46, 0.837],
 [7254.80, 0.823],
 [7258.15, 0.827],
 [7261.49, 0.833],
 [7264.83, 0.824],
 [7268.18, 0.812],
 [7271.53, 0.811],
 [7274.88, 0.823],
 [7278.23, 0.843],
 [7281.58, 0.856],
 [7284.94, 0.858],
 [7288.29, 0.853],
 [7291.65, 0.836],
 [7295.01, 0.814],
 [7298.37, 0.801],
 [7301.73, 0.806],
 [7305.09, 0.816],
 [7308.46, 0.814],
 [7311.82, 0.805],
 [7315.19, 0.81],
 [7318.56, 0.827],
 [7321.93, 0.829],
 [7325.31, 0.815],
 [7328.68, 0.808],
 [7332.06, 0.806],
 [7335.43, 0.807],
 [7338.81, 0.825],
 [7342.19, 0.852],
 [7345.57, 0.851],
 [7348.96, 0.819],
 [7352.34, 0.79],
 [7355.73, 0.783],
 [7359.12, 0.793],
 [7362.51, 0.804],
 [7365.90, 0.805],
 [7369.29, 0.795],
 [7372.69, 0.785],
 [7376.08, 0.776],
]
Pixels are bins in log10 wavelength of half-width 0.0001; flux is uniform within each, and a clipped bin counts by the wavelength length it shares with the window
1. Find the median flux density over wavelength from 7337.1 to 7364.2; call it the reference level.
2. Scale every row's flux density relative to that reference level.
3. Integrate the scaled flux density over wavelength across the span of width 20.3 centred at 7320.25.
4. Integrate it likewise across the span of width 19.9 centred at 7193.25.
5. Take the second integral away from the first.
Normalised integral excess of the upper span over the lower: -0.8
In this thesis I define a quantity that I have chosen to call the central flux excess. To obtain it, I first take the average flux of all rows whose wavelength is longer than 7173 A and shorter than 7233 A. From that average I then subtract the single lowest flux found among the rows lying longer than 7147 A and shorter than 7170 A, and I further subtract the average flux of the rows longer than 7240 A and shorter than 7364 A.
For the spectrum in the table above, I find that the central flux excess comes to -0.836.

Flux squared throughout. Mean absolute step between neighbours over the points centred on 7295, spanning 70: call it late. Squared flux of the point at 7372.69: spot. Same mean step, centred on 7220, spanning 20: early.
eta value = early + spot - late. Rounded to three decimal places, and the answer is 0.611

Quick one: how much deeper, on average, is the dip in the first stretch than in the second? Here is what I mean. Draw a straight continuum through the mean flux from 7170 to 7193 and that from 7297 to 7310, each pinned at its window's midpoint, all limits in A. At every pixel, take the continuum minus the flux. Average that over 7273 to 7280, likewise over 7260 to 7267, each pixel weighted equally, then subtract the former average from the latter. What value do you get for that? 0.01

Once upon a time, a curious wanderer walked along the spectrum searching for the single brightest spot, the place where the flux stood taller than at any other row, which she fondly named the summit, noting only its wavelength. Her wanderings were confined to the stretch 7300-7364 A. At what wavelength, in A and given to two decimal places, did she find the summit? 7342.19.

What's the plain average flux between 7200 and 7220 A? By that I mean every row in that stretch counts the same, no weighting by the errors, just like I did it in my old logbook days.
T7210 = 0.85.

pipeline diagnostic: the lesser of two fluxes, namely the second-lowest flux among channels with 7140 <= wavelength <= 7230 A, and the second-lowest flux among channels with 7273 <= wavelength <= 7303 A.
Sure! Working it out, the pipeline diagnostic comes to 0.806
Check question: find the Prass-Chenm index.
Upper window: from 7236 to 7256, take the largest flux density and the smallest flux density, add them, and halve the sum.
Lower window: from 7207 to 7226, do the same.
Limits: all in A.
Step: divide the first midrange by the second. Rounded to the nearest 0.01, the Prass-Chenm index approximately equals 1.00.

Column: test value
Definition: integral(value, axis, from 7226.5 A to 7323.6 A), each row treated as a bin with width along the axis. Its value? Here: 81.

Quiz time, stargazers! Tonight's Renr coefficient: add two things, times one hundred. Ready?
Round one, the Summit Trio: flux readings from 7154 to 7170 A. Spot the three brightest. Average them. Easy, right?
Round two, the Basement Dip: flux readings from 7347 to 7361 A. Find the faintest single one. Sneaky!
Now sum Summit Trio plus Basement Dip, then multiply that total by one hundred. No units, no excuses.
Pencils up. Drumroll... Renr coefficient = 166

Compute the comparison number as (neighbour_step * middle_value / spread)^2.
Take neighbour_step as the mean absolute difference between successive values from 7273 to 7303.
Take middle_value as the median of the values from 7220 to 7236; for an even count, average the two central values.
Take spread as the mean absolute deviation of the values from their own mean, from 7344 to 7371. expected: 0.47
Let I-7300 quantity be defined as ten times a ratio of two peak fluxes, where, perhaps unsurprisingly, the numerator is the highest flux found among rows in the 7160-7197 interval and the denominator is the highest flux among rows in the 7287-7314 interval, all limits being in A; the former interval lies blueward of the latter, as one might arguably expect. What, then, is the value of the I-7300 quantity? 10.3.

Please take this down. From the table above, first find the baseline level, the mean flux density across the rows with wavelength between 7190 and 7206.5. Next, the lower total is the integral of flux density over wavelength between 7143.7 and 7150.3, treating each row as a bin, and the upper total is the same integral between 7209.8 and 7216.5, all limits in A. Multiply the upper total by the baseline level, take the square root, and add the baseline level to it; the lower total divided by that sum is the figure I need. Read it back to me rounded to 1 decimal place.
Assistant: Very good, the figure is 1.9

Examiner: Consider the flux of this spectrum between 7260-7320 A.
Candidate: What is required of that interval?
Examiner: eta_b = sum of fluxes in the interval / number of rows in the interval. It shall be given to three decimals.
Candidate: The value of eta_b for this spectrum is 0.825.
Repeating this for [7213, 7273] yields 0.840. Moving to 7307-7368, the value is 0.813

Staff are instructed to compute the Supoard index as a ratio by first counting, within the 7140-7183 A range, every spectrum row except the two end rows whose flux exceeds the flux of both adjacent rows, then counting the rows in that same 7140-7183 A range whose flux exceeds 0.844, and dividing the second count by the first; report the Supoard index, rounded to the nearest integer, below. 12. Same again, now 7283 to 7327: 1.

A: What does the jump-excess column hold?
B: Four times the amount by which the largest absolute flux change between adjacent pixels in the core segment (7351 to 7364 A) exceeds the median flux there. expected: -3.12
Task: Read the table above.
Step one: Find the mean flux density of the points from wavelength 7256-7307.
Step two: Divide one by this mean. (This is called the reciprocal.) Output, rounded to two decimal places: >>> 1.21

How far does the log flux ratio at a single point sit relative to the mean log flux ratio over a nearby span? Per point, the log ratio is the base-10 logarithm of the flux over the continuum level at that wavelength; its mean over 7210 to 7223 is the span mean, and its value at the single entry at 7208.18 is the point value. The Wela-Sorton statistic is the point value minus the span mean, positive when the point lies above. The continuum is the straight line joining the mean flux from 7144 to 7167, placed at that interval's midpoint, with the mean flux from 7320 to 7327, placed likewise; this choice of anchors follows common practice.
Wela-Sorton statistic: -0.001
